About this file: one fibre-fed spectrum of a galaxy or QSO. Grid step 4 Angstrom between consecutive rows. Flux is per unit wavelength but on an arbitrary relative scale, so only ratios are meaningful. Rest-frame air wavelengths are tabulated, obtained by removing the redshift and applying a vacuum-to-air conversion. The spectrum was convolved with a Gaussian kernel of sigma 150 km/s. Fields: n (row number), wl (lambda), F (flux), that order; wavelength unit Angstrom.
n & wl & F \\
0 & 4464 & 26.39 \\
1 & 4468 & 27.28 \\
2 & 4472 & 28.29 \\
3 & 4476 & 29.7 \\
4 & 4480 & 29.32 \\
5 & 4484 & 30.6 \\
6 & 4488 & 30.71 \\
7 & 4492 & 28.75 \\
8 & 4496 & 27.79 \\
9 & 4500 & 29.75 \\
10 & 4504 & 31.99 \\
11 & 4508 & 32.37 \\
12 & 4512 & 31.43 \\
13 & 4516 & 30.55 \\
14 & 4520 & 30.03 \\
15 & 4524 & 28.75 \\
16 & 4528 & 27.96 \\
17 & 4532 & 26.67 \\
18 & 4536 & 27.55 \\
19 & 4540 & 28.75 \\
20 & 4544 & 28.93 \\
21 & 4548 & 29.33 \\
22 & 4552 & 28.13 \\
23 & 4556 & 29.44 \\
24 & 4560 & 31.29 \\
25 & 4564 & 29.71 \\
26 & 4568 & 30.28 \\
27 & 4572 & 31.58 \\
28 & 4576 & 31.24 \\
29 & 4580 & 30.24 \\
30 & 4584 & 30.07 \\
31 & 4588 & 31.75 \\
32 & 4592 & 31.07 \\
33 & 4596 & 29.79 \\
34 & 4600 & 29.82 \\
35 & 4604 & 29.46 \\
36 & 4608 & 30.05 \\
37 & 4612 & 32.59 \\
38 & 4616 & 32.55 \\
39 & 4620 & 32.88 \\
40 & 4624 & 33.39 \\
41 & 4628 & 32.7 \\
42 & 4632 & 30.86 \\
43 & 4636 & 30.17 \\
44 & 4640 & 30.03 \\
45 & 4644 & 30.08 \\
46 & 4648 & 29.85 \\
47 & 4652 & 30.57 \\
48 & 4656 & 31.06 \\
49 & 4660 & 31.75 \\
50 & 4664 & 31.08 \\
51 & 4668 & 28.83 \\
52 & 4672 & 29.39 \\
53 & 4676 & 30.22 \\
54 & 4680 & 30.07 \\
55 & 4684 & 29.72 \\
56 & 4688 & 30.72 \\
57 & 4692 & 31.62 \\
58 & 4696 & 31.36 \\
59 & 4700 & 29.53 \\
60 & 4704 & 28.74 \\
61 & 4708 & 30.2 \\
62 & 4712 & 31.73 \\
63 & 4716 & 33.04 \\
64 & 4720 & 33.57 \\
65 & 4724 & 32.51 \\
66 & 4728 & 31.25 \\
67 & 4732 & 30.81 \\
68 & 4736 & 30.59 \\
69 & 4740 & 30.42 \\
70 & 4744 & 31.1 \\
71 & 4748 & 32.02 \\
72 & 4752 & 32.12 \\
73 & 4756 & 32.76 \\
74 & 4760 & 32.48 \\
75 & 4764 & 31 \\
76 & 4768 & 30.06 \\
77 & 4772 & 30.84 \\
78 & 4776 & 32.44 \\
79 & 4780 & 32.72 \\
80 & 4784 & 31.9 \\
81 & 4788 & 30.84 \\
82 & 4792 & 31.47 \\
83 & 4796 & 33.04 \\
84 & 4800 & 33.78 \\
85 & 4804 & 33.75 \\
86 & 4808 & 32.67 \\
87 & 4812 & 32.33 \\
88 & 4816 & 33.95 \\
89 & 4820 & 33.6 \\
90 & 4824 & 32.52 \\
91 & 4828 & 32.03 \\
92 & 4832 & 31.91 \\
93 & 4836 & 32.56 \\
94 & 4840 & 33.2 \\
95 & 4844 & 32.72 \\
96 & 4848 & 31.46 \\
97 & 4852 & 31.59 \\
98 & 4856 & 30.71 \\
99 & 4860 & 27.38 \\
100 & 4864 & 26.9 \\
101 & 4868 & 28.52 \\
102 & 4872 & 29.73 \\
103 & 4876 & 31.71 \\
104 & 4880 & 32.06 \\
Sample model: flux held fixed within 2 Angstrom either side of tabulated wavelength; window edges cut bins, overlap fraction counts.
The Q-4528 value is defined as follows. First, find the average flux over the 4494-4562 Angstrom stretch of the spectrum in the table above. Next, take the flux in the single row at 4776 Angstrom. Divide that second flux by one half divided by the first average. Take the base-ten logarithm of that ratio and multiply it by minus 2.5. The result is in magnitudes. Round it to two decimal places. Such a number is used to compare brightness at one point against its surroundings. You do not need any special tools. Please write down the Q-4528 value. -8.20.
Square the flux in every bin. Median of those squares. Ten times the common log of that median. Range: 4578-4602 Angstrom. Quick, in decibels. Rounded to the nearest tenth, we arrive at 29.6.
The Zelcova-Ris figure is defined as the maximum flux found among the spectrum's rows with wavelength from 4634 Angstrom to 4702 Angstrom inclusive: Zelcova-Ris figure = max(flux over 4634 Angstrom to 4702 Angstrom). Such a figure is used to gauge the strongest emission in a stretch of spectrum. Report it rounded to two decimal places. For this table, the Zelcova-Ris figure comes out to 31.75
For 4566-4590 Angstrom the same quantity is 31.75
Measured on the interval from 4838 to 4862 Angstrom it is 33.20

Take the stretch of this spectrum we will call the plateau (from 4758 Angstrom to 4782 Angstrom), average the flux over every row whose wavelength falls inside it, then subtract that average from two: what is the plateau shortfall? -29.6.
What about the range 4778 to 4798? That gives -30.0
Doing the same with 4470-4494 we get -27.6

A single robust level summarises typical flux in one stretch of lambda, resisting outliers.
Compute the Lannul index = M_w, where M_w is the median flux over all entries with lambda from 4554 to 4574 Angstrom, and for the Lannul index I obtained 30.3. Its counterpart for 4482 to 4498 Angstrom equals 29.7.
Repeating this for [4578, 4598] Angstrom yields 30.2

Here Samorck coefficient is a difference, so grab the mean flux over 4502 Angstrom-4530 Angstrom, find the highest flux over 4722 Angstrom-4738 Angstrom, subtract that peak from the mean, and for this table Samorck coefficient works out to -2.1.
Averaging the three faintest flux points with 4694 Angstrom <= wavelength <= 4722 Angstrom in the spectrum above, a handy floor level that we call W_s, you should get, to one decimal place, 29.5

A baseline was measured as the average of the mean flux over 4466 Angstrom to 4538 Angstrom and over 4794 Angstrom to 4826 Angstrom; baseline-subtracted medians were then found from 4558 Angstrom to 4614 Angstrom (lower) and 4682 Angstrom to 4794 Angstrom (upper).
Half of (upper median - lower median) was 0.52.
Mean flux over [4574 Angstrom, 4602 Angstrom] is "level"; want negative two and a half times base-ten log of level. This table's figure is -3.71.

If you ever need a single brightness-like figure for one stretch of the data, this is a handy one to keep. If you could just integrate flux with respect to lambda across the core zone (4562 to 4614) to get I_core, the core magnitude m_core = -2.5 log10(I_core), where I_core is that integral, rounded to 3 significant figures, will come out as -8.00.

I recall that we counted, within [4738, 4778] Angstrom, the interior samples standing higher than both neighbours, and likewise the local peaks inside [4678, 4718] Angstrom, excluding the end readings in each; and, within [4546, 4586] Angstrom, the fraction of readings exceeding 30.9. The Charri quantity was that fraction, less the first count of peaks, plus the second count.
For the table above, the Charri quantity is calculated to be 0.3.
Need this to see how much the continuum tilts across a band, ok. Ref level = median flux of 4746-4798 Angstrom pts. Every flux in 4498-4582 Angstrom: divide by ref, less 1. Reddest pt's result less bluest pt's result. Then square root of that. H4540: 0.12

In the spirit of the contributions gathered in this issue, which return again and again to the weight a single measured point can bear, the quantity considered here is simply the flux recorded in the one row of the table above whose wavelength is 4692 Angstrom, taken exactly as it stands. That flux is 31.62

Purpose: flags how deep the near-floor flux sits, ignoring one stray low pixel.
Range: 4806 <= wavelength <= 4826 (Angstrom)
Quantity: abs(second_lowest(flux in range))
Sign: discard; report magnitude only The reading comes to 32.5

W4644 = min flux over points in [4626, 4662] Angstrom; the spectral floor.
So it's 29.85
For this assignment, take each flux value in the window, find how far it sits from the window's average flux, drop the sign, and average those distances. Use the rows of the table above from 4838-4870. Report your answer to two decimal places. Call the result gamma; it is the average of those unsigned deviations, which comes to 2.03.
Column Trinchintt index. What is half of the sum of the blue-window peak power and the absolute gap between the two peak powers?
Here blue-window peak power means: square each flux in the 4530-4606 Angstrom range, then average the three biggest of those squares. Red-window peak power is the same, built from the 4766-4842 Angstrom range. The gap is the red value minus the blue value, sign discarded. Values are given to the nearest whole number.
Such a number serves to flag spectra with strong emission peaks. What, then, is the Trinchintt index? 572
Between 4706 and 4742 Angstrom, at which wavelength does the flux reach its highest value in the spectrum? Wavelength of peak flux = 4720 Angstrom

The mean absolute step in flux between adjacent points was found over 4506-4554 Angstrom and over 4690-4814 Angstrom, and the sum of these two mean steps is 1.70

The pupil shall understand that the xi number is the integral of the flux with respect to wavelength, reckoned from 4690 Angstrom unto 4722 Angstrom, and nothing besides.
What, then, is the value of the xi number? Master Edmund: 999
